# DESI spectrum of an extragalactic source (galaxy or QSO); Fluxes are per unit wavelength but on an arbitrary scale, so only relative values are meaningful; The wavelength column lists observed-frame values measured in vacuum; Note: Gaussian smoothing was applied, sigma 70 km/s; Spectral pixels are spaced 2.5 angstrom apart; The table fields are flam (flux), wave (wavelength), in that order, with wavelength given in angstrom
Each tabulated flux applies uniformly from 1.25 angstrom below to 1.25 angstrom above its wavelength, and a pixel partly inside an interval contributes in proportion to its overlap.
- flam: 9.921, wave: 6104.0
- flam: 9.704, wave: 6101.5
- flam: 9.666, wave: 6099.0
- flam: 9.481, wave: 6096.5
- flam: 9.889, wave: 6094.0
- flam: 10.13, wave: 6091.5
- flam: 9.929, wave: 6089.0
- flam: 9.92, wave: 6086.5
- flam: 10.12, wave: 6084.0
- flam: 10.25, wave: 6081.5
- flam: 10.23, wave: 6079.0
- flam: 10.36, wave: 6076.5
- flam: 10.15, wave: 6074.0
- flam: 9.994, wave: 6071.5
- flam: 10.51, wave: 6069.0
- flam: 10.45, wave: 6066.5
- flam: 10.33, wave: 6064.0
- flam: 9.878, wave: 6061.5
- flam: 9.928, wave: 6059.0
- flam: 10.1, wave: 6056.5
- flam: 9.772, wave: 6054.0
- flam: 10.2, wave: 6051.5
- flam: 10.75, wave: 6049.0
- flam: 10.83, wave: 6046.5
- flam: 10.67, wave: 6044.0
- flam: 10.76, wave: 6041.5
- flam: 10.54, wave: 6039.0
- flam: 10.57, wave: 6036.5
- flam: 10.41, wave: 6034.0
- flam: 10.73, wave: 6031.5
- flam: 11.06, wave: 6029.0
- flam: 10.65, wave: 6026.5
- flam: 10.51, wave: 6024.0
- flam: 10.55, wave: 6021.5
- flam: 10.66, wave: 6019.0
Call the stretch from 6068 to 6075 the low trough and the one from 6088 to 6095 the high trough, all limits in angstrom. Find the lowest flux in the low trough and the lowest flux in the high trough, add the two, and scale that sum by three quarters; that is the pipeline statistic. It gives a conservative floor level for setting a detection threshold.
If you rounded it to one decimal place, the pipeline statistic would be 14.9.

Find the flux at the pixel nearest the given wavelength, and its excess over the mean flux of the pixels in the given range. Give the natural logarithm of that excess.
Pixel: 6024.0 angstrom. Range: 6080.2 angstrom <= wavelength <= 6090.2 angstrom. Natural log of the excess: -0.79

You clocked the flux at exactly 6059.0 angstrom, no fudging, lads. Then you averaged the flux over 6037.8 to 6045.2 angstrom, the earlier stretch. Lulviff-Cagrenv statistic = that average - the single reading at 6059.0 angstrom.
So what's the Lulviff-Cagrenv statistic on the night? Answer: 0.73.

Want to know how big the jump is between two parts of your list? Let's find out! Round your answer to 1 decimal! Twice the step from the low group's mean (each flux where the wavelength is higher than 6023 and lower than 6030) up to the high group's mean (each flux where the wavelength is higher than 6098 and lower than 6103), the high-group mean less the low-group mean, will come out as -2.1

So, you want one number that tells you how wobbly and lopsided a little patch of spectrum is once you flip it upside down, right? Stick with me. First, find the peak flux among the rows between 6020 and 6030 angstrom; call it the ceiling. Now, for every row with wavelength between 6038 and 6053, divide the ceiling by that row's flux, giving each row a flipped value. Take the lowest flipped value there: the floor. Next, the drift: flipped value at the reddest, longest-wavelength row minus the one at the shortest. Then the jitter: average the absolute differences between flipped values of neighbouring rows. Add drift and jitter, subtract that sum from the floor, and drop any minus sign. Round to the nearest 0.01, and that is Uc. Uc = 0.96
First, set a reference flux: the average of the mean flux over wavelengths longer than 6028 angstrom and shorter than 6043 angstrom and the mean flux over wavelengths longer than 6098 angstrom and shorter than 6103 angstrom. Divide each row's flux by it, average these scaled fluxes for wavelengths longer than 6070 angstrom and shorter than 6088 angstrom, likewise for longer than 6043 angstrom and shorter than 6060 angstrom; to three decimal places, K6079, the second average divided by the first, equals 1.017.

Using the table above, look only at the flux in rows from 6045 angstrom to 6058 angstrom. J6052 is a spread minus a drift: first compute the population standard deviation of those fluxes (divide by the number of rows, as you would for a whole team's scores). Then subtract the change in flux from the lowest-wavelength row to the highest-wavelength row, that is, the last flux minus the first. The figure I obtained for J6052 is 1.13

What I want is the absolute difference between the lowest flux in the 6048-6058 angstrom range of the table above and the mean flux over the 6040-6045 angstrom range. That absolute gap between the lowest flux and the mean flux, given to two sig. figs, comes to 0.94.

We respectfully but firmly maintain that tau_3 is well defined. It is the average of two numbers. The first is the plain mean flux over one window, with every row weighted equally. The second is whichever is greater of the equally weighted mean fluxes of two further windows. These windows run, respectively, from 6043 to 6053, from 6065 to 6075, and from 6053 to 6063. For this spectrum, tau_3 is 10.4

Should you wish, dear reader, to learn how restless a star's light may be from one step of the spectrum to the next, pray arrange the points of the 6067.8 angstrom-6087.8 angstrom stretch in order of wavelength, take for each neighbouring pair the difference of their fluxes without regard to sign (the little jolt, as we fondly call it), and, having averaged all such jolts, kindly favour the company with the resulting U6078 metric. 0.19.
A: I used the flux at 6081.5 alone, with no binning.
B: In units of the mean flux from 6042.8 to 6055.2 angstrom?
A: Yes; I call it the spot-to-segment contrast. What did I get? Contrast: 0.98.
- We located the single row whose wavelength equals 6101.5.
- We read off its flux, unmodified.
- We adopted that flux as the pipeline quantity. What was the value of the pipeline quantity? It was 9.704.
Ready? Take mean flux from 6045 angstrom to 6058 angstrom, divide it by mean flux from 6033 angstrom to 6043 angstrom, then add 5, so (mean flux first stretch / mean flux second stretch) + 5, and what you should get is 5.977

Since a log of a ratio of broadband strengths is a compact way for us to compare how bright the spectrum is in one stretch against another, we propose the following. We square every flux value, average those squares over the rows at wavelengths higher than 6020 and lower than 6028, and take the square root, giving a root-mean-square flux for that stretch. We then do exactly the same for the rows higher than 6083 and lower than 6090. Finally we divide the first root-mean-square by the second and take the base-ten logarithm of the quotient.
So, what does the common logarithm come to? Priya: 0.025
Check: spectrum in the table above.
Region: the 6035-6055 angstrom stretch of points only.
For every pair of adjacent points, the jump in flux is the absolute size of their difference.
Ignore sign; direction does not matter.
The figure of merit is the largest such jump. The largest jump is 0.55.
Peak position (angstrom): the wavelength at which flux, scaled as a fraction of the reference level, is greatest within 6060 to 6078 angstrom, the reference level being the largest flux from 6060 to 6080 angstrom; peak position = 6069.0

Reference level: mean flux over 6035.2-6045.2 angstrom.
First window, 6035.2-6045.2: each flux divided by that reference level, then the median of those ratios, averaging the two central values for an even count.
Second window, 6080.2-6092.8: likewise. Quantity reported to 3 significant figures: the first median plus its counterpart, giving 1.95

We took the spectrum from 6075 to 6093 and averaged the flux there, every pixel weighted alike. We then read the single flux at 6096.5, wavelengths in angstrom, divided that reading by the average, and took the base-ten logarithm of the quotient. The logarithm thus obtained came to -0.029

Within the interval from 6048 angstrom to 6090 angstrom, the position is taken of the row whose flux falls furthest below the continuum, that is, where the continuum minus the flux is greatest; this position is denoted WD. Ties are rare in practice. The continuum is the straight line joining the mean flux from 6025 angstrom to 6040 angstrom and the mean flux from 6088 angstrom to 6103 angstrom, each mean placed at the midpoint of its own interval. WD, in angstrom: 6054.0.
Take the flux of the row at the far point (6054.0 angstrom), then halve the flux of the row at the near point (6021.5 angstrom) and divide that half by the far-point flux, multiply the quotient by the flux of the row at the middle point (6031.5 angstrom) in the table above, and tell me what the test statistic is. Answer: 5.79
